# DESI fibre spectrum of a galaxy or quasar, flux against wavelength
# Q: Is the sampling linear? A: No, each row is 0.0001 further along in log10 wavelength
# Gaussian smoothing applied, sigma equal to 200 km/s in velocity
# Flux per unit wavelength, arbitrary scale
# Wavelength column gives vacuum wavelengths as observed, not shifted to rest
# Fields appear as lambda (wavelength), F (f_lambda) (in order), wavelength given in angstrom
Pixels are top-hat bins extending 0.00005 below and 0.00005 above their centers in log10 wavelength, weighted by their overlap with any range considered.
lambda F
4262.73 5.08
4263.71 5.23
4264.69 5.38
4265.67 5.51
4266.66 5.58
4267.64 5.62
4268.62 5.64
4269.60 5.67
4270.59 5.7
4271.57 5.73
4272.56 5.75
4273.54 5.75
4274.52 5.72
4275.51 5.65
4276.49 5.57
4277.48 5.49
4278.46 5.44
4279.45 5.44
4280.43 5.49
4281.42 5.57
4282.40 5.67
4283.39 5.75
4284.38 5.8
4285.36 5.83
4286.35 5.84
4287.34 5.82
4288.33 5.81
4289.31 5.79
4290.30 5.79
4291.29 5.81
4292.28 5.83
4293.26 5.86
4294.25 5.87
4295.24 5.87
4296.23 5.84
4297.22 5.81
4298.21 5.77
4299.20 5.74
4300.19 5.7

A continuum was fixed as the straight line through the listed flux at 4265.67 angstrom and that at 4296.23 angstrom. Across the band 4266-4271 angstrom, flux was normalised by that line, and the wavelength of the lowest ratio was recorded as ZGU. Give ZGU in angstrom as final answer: 4266.66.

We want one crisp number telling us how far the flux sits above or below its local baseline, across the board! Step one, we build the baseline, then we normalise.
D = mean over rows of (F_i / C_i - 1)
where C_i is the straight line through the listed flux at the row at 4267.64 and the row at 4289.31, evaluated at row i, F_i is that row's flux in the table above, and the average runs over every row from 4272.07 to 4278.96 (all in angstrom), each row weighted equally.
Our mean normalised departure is -0.010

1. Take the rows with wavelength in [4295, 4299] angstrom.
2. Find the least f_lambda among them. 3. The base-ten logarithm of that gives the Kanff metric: 0.761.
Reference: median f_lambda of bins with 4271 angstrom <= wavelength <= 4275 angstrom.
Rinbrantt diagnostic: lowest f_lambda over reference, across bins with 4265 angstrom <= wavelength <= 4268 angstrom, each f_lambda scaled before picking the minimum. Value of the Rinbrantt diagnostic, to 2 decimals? 0.96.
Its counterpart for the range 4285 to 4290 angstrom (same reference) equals 1.01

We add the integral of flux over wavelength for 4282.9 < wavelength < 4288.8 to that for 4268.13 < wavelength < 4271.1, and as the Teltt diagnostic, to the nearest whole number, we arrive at 51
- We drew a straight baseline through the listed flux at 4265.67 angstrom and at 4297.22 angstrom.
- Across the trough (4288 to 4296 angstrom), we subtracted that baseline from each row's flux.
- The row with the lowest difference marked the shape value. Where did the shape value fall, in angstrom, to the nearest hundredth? 4290.30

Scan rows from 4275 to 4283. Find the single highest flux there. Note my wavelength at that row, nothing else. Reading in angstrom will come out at 4282.40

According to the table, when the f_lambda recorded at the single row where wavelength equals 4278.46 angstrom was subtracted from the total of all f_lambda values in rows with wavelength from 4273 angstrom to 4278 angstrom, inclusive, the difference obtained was 22.7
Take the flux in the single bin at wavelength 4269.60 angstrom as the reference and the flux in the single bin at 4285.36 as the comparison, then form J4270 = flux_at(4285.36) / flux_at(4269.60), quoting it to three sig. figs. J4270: 1.03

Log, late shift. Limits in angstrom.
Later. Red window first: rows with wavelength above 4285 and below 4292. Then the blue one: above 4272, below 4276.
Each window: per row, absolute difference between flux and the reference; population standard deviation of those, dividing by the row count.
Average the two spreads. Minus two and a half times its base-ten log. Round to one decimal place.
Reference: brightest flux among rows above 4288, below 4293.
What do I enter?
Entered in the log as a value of 3.9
